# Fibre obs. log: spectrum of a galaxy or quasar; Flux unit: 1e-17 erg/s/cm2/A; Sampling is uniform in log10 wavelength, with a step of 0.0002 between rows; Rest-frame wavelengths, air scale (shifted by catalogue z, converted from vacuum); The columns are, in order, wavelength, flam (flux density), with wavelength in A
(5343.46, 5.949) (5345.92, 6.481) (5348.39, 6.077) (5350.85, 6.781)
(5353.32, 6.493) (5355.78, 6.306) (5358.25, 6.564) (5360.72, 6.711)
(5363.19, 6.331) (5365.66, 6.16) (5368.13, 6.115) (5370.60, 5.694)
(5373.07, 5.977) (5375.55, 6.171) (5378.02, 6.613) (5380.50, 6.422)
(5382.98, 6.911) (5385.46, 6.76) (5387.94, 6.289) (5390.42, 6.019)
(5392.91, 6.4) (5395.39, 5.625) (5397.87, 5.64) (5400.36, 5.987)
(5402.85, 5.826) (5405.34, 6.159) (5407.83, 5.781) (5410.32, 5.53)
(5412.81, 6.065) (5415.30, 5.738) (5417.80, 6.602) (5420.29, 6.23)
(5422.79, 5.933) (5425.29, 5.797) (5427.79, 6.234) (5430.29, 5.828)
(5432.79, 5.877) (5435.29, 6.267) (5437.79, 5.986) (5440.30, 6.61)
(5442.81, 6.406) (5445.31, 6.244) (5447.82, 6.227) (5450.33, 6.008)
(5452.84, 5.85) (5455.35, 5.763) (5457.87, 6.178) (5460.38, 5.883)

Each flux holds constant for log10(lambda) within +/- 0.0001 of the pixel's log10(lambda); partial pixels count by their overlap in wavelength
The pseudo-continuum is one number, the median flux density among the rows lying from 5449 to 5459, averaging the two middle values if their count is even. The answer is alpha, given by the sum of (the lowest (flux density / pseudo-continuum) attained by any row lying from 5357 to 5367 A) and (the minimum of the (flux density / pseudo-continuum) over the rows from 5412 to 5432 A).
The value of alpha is 2.01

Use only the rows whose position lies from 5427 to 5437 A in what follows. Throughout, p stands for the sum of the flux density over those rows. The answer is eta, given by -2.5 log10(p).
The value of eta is -3.46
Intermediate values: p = 24.2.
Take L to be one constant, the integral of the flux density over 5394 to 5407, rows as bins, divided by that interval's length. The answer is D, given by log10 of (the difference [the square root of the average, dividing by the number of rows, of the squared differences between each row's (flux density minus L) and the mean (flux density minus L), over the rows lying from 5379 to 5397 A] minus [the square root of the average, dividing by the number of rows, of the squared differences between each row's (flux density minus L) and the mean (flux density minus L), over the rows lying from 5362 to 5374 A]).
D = -0.72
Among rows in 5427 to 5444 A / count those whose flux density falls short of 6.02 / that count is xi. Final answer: 3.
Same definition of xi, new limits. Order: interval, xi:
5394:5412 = 6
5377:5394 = 1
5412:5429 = 3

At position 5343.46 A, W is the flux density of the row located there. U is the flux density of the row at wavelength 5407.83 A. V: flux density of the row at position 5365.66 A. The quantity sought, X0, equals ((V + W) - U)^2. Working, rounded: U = 5.781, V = 6.16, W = 5.949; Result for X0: 40.0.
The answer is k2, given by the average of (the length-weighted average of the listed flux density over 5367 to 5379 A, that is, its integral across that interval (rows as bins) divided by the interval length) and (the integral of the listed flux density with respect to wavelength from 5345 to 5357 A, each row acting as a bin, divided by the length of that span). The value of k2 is 6.27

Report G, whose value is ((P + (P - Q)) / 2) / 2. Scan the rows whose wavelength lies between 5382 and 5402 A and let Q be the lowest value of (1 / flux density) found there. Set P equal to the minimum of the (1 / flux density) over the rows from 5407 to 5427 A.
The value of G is 0.0396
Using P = 0.151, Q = 0.145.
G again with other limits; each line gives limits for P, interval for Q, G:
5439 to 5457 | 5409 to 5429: 0.0378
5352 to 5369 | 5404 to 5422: 0.0366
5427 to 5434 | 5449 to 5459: 0.0397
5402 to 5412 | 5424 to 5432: 0.0411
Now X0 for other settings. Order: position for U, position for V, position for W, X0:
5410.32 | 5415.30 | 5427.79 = 41.5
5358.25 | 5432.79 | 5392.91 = 32.6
